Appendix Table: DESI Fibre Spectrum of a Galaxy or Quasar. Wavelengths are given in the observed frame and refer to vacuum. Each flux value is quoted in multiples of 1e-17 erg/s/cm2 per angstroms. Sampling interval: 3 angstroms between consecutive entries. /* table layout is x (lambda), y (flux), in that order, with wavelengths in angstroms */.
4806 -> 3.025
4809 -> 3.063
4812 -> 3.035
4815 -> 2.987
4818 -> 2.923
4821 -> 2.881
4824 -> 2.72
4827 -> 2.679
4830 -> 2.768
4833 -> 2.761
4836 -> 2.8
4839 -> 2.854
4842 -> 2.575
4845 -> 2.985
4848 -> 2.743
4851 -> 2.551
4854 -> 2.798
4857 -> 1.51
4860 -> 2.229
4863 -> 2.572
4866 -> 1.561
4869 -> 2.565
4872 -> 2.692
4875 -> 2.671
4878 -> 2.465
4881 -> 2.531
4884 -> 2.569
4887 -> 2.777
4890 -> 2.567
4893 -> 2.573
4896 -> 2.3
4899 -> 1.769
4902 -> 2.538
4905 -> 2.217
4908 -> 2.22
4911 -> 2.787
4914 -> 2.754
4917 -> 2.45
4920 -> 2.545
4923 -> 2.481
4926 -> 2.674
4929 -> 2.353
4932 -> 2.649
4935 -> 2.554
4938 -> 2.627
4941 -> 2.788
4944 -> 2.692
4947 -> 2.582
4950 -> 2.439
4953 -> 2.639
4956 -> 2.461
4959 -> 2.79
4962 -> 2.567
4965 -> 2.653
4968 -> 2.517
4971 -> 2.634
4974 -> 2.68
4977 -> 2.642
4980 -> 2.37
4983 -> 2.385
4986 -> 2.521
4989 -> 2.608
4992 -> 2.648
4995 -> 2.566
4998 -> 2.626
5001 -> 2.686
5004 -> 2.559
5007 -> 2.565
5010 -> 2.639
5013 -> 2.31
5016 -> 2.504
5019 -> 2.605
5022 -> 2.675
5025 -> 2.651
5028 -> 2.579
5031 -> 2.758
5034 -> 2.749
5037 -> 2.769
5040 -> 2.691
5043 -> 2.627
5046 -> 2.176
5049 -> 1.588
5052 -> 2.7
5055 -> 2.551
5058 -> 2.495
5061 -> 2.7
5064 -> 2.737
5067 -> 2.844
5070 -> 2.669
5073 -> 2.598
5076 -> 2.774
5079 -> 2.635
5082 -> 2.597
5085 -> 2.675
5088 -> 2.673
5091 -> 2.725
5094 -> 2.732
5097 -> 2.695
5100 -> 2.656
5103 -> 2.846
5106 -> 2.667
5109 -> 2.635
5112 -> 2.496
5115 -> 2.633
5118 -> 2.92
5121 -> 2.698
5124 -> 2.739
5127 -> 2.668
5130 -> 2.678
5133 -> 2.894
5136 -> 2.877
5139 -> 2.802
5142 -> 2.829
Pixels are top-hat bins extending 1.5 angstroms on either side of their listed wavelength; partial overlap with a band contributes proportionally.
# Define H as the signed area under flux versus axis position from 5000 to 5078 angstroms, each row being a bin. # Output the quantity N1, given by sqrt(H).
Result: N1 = 14.2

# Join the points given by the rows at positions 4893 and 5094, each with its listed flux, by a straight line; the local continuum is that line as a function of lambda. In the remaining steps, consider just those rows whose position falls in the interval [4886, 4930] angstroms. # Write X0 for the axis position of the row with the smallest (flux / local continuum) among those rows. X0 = 4899 angstroms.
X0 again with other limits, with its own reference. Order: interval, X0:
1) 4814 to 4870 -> 4857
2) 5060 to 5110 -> 5082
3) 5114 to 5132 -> 5115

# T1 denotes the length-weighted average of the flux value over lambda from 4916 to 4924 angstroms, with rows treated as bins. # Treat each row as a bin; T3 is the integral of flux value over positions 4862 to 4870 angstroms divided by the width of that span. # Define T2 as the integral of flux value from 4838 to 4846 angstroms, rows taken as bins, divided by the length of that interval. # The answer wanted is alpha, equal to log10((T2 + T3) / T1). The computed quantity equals 0.300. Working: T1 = 2.50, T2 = 2.79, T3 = 2.19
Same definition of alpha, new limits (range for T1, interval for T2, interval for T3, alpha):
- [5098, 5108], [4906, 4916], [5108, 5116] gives 0.277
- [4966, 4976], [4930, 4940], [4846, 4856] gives 0.304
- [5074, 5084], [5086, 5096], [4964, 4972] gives 0.299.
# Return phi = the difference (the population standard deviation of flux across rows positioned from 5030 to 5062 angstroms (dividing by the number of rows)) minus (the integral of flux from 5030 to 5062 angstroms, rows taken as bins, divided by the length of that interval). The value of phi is -2.2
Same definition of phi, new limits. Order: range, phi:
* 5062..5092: -2.6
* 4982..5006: -2.5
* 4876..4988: -2.3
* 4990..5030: -2.5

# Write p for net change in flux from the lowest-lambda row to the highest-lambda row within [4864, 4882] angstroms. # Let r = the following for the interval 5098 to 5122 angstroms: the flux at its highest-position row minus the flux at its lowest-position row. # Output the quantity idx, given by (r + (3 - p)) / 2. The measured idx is 1.04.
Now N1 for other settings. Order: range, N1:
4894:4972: 14.0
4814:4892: 14.2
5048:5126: 14.4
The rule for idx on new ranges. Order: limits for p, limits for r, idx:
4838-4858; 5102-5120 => 2.21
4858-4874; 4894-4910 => 1.23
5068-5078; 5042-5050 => 0.93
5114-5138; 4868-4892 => 1.38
